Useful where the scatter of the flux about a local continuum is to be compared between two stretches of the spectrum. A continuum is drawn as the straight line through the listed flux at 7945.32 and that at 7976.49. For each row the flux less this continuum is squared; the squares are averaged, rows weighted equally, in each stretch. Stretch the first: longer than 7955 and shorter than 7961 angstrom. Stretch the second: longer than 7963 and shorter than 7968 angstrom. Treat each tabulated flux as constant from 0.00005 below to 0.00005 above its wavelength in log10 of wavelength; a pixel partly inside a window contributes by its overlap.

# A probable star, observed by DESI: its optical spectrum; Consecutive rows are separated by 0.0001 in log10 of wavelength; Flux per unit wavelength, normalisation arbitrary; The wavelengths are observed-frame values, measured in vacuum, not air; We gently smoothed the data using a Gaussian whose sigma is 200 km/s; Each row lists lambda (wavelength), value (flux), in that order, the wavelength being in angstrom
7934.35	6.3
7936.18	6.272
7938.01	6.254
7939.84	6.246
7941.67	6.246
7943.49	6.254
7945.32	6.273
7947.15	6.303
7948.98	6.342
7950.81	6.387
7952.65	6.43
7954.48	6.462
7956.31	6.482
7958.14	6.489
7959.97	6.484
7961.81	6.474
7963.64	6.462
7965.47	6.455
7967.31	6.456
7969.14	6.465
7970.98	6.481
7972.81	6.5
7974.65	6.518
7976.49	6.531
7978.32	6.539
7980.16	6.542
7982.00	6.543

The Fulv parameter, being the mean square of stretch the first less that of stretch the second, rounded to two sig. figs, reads 0.011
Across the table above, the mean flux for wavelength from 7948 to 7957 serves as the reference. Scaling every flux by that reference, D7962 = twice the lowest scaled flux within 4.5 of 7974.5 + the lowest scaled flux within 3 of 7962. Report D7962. 3.03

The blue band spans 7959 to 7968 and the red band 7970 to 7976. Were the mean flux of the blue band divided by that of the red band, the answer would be 0.995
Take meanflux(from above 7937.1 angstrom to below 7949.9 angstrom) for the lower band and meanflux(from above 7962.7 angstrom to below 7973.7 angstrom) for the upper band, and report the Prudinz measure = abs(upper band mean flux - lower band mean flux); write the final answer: 0.20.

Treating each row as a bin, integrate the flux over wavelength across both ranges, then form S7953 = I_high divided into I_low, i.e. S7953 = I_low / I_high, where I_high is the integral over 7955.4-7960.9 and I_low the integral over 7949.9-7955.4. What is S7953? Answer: 0.990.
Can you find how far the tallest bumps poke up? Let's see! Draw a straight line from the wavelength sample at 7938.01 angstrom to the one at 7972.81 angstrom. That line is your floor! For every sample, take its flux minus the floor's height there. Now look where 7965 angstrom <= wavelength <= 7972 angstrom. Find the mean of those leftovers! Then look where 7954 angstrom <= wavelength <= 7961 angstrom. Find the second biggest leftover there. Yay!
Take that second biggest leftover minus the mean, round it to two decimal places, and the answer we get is 0.10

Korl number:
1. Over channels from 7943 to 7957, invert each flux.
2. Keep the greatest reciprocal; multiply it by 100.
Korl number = 16.0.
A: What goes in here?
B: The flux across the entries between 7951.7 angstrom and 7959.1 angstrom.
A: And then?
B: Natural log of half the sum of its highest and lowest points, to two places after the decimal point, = 1.87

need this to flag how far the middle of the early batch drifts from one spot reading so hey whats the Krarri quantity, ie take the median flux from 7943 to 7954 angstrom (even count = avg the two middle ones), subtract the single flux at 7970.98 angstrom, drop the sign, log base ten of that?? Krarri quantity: -0.80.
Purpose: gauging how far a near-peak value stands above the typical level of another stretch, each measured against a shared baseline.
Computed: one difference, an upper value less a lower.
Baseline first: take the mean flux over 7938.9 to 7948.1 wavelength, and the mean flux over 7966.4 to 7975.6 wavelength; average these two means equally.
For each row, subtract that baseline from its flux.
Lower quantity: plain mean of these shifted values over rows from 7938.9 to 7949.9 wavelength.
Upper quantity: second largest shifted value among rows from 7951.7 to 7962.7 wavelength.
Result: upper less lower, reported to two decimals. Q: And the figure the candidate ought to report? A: 0.21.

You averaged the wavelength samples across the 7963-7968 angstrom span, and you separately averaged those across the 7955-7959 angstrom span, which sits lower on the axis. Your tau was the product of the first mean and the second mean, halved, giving 20.9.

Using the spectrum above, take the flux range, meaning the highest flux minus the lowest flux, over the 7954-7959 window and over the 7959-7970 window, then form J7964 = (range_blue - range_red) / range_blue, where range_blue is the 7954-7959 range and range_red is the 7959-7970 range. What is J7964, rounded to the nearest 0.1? -0.1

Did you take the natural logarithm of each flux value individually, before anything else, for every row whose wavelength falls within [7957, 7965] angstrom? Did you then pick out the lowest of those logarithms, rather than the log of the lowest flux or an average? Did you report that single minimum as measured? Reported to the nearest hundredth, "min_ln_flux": 1.87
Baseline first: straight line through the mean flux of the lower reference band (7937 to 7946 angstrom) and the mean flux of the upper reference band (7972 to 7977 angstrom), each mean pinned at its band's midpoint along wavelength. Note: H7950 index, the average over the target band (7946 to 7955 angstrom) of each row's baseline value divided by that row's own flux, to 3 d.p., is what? 0.991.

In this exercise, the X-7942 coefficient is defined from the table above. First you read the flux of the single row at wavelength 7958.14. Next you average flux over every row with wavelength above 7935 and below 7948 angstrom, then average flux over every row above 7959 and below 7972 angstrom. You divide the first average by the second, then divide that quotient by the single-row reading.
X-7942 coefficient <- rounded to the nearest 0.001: 0.149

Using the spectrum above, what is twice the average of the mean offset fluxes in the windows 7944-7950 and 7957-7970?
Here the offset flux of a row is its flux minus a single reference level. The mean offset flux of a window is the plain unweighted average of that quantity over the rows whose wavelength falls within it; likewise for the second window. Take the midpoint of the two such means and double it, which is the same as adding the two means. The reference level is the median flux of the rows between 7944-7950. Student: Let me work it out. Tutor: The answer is 0.17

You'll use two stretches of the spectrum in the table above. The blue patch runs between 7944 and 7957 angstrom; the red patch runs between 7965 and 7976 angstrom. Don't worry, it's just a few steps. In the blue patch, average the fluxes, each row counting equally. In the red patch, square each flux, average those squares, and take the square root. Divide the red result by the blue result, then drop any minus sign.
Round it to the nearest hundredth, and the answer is 1.02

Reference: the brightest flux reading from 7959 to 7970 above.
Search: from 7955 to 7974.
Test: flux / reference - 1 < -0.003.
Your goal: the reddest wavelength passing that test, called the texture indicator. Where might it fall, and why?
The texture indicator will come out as 7967.31 angstrom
